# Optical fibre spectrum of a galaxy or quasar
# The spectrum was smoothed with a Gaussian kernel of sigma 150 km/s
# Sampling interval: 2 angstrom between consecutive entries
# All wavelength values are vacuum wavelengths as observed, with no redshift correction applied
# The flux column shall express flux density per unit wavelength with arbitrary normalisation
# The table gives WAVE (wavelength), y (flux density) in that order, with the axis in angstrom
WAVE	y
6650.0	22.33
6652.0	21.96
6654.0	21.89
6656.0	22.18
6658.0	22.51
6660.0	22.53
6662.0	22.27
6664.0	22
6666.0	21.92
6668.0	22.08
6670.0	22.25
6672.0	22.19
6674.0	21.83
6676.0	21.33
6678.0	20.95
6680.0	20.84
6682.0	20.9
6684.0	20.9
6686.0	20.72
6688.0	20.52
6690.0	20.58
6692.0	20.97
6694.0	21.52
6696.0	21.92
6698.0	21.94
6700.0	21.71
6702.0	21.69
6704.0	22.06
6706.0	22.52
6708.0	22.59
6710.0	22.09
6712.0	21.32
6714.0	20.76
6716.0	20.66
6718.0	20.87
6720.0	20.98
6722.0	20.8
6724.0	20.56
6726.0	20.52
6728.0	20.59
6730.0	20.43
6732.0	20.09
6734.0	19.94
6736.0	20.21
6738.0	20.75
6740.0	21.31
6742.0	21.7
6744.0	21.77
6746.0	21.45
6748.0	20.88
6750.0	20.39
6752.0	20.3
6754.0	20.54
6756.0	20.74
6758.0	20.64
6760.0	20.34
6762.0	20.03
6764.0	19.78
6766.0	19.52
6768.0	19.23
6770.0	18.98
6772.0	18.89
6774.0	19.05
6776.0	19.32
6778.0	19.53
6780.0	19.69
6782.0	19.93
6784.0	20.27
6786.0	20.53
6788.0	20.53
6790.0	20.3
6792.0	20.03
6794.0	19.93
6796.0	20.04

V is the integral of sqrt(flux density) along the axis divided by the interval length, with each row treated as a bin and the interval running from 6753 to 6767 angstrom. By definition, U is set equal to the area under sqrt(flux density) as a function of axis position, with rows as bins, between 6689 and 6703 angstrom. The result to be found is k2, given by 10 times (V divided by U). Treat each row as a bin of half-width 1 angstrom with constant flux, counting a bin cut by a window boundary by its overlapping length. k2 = 0.69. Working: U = 64.9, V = 4.50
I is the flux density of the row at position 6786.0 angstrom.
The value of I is 20.53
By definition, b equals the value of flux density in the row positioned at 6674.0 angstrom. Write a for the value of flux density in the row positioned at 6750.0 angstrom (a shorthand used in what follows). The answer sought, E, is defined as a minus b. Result -1.4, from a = 20.39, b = 21.83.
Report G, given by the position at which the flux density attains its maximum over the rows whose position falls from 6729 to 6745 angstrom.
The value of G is 6744.0 angstrom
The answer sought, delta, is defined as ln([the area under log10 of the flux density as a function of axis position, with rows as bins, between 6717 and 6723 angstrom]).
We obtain 2.07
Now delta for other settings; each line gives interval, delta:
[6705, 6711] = 2.09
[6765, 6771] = 2.04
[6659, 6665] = 2.09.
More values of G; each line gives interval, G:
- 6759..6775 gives 6760.0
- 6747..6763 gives 6748.0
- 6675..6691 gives 6676.0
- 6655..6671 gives 6660.0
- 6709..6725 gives 6710.0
